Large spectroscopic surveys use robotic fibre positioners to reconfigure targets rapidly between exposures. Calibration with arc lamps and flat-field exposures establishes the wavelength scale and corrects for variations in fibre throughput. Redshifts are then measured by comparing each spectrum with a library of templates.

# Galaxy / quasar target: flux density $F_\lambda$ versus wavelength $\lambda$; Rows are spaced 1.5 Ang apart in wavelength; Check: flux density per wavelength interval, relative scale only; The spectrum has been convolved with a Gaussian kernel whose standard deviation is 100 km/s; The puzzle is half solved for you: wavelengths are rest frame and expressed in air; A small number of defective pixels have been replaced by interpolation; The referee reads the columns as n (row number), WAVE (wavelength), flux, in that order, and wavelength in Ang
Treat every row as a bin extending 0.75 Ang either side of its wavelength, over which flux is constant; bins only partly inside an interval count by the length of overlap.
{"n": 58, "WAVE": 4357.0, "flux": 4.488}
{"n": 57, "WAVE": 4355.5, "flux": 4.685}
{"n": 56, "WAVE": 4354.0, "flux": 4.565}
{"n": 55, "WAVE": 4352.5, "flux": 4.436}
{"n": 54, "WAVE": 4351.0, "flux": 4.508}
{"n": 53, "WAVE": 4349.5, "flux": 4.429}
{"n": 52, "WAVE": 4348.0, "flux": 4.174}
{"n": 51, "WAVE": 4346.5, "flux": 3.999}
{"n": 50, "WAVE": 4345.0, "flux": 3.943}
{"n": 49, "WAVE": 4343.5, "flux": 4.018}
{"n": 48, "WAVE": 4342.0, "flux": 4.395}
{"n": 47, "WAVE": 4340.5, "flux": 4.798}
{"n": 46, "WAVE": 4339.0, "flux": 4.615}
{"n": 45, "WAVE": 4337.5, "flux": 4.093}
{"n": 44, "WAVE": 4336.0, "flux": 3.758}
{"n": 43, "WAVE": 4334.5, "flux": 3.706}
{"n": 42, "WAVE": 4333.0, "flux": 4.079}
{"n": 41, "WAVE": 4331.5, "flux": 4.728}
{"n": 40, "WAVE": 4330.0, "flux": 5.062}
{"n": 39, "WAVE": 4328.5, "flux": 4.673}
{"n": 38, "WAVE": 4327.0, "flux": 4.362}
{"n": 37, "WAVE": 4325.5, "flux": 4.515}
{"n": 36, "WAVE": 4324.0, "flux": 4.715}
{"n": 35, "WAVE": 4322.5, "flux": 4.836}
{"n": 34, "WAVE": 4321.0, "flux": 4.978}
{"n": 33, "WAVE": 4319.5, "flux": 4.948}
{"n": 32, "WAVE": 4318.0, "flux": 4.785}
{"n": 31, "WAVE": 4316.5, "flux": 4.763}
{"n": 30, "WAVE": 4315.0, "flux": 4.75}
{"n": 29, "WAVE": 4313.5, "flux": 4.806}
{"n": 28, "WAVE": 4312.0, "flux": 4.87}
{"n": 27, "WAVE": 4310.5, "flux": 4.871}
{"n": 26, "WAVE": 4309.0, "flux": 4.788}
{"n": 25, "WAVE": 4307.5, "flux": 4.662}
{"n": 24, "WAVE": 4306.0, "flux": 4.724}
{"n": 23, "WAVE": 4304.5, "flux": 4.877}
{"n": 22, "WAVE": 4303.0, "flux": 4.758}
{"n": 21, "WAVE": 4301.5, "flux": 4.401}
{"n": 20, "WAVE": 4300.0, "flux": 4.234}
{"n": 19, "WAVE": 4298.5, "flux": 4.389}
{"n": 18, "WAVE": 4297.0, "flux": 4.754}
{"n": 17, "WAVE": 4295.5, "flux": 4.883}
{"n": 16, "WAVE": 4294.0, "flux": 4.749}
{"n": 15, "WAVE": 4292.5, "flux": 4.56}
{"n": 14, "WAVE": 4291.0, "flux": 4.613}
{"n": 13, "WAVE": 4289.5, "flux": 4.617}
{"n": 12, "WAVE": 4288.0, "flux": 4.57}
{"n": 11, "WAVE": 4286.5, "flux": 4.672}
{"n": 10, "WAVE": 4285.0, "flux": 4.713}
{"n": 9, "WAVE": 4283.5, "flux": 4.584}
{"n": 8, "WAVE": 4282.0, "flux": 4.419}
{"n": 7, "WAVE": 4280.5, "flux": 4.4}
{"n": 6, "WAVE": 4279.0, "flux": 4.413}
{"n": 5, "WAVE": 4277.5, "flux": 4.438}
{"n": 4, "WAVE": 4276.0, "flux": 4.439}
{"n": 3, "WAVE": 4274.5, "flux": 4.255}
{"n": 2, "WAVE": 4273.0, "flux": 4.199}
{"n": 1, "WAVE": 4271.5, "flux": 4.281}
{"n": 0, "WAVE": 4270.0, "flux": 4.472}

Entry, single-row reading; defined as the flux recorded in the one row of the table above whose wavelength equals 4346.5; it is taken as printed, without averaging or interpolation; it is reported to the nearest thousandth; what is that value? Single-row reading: 3.999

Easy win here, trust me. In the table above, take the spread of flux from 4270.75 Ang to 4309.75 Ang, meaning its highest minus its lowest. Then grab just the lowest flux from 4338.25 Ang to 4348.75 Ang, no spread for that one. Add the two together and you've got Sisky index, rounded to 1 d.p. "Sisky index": 4.6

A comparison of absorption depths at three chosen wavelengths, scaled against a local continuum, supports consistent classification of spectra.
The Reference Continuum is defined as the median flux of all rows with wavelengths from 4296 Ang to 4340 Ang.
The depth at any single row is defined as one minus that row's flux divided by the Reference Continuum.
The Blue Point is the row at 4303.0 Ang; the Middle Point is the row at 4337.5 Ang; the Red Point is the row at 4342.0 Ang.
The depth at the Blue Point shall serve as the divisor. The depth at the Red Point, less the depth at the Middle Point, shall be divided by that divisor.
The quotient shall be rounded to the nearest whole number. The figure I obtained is 10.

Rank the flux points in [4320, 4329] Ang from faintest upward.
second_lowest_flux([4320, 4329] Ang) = 4.515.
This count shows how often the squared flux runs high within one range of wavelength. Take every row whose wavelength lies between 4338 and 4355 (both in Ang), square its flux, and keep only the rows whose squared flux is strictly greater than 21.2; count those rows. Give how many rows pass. 2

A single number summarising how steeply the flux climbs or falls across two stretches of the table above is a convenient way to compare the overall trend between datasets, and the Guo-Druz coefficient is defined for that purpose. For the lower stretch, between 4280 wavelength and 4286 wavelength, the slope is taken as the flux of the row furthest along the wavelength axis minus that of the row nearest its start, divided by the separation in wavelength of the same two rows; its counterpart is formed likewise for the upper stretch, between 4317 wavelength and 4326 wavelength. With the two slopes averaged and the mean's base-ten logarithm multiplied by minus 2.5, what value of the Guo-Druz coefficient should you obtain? 4.4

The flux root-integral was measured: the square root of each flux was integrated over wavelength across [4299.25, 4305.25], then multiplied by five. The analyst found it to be 64.1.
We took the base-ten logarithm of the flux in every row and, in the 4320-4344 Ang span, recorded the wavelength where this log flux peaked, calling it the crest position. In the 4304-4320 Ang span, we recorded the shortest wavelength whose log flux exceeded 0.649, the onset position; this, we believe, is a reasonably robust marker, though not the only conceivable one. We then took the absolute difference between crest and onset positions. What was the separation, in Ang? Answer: 25.5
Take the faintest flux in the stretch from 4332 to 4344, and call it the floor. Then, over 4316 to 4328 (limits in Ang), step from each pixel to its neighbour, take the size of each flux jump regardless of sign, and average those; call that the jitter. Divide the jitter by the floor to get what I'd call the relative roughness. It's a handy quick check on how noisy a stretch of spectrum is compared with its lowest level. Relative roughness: 0.032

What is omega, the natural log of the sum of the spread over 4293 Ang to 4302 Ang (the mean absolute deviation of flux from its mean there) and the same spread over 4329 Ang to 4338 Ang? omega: -0.4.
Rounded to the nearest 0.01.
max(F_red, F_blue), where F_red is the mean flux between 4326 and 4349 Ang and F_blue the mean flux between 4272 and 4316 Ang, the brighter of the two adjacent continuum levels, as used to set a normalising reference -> 4.60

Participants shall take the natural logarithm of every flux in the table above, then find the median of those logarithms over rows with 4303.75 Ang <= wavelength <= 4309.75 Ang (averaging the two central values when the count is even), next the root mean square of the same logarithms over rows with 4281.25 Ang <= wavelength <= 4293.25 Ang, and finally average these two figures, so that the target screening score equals 1.542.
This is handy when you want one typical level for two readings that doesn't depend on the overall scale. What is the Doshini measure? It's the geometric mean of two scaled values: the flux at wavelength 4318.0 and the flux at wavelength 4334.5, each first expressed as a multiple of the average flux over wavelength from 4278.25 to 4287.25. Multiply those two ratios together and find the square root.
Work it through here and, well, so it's 0.93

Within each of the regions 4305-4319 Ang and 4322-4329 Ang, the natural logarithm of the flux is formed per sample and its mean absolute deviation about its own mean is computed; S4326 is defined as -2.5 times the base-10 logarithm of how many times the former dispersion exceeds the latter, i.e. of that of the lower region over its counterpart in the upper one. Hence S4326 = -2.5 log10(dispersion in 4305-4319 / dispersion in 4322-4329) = 1.2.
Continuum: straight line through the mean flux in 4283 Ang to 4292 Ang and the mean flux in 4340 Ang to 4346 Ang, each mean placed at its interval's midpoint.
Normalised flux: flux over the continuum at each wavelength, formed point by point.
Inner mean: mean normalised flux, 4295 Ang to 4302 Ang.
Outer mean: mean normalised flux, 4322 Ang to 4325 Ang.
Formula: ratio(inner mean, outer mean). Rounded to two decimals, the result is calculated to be 0.92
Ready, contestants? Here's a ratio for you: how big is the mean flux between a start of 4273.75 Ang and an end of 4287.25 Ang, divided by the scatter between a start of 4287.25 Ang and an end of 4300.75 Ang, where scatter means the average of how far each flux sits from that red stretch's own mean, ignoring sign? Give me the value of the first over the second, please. 31.8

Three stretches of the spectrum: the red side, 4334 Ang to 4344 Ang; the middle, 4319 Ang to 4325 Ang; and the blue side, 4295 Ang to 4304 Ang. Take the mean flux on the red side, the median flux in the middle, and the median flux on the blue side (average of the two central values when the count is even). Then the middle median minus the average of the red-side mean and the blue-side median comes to 0.5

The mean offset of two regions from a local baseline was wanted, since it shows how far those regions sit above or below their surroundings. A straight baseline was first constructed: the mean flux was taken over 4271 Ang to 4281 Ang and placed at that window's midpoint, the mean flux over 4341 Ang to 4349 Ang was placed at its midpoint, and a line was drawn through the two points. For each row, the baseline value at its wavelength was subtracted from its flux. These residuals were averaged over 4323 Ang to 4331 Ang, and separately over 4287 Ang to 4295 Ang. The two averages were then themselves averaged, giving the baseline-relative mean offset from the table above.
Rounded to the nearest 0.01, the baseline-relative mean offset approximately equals 0.41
